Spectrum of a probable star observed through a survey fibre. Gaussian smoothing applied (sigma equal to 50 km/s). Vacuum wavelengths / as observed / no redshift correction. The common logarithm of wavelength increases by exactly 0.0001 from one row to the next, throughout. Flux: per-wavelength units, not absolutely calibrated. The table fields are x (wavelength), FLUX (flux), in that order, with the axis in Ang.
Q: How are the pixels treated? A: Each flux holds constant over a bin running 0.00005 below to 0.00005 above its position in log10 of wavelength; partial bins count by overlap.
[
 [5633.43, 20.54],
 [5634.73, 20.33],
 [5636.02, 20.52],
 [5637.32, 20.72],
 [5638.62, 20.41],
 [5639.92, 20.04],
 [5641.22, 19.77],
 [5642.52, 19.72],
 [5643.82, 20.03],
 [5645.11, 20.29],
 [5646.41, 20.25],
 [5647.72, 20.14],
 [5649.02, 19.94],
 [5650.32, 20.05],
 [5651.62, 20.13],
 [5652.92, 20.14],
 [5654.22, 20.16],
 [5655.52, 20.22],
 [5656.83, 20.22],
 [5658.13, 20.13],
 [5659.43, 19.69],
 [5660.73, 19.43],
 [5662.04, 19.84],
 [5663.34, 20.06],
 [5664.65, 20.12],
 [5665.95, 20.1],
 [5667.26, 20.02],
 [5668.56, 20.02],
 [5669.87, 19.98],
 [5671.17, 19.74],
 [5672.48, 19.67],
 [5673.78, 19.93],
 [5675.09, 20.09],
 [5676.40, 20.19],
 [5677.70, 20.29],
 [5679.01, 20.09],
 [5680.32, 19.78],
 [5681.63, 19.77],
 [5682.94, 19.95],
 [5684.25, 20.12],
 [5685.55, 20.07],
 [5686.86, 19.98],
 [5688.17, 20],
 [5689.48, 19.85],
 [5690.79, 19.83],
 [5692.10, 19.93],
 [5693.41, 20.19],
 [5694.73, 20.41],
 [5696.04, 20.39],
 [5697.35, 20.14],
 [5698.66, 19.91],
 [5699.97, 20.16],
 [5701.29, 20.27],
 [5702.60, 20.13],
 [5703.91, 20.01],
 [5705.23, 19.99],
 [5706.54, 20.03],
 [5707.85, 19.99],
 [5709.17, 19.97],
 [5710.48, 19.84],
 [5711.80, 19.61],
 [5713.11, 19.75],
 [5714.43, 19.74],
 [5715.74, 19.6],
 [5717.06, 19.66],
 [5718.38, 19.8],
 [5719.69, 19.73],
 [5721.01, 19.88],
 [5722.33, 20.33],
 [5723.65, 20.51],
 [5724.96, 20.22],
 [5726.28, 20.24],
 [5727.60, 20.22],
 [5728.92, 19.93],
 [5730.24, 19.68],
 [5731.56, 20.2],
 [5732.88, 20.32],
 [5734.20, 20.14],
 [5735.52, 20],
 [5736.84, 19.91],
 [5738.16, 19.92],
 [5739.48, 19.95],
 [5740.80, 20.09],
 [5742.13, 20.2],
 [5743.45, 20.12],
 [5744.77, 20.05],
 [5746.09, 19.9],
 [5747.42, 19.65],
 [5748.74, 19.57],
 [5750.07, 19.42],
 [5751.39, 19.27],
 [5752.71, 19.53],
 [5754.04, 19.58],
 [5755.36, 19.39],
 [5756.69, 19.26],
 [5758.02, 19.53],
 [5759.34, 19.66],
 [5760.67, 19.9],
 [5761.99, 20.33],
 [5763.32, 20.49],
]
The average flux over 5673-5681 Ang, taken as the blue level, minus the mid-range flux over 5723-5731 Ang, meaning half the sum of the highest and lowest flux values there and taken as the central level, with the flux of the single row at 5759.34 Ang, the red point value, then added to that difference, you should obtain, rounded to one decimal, 19.6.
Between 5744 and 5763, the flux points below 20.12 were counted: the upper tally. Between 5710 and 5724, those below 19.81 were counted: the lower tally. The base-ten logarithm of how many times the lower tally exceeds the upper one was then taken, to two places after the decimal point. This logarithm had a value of -0.27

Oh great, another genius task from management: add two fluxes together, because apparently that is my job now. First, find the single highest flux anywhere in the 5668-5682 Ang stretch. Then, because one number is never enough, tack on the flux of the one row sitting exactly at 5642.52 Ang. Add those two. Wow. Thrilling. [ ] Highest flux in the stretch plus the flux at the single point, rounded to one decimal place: 40.0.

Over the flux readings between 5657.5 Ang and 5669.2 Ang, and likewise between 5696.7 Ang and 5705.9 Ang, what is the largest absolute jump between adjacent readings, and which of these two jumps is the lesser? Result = 0.25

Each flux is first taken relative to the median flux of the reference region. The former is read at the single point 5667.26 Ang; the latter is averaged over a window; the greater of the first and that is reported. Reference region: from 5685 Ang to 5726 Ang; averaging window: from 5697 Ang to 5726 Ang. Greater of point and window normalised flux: 1.00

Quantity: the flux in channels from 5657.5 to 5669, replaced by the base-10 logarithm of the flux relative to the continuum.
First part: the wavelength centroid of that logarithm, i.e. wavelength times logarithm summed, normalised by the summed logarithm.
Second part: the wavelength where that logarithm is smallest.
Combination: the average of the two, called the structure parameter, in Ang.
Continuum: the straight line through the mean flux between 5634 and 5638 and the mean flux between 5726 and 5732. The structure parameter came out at 5661.6 Ang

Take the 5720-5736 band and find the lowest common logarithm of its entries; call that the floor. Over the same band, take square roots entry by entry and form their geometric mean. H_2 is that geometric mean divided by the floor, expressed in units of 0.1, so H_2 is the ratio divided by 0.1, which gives 34.7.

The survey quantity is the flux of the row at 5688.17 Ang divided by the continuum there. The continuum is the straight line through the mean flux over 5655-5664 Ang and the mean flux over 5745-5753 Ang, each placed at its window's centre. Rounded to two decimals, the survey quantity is 1.01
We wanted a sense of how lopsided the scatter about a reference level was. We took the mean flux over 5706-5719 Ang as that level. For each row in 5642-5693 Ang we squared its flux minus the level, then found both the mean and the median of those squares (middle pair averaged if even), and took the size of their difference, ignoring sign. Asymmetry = 0.013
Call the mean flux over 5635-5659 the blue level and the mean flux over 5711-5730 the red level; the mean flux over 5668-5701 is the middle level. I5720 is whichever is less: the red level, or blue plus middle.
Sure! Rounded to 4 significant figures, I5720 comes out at 19.94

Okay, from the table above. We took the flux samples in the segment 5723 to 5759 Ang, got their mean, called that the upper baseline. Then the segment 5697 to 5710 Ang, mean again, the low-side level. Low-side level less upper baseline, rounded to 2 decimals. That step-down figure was 0.18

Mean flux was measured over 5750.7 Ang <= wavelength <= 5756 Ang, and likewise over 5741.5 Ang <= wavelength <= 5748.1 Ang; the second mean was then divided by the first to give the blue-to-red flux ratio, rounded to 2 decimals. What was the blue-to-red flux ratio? 1.03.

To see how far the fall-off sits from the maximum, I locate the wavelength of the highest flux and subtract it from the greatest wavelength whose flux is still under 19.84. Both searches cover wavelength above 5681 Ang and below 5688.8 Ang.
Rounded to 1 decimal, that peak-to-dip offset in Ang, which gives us -2.6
